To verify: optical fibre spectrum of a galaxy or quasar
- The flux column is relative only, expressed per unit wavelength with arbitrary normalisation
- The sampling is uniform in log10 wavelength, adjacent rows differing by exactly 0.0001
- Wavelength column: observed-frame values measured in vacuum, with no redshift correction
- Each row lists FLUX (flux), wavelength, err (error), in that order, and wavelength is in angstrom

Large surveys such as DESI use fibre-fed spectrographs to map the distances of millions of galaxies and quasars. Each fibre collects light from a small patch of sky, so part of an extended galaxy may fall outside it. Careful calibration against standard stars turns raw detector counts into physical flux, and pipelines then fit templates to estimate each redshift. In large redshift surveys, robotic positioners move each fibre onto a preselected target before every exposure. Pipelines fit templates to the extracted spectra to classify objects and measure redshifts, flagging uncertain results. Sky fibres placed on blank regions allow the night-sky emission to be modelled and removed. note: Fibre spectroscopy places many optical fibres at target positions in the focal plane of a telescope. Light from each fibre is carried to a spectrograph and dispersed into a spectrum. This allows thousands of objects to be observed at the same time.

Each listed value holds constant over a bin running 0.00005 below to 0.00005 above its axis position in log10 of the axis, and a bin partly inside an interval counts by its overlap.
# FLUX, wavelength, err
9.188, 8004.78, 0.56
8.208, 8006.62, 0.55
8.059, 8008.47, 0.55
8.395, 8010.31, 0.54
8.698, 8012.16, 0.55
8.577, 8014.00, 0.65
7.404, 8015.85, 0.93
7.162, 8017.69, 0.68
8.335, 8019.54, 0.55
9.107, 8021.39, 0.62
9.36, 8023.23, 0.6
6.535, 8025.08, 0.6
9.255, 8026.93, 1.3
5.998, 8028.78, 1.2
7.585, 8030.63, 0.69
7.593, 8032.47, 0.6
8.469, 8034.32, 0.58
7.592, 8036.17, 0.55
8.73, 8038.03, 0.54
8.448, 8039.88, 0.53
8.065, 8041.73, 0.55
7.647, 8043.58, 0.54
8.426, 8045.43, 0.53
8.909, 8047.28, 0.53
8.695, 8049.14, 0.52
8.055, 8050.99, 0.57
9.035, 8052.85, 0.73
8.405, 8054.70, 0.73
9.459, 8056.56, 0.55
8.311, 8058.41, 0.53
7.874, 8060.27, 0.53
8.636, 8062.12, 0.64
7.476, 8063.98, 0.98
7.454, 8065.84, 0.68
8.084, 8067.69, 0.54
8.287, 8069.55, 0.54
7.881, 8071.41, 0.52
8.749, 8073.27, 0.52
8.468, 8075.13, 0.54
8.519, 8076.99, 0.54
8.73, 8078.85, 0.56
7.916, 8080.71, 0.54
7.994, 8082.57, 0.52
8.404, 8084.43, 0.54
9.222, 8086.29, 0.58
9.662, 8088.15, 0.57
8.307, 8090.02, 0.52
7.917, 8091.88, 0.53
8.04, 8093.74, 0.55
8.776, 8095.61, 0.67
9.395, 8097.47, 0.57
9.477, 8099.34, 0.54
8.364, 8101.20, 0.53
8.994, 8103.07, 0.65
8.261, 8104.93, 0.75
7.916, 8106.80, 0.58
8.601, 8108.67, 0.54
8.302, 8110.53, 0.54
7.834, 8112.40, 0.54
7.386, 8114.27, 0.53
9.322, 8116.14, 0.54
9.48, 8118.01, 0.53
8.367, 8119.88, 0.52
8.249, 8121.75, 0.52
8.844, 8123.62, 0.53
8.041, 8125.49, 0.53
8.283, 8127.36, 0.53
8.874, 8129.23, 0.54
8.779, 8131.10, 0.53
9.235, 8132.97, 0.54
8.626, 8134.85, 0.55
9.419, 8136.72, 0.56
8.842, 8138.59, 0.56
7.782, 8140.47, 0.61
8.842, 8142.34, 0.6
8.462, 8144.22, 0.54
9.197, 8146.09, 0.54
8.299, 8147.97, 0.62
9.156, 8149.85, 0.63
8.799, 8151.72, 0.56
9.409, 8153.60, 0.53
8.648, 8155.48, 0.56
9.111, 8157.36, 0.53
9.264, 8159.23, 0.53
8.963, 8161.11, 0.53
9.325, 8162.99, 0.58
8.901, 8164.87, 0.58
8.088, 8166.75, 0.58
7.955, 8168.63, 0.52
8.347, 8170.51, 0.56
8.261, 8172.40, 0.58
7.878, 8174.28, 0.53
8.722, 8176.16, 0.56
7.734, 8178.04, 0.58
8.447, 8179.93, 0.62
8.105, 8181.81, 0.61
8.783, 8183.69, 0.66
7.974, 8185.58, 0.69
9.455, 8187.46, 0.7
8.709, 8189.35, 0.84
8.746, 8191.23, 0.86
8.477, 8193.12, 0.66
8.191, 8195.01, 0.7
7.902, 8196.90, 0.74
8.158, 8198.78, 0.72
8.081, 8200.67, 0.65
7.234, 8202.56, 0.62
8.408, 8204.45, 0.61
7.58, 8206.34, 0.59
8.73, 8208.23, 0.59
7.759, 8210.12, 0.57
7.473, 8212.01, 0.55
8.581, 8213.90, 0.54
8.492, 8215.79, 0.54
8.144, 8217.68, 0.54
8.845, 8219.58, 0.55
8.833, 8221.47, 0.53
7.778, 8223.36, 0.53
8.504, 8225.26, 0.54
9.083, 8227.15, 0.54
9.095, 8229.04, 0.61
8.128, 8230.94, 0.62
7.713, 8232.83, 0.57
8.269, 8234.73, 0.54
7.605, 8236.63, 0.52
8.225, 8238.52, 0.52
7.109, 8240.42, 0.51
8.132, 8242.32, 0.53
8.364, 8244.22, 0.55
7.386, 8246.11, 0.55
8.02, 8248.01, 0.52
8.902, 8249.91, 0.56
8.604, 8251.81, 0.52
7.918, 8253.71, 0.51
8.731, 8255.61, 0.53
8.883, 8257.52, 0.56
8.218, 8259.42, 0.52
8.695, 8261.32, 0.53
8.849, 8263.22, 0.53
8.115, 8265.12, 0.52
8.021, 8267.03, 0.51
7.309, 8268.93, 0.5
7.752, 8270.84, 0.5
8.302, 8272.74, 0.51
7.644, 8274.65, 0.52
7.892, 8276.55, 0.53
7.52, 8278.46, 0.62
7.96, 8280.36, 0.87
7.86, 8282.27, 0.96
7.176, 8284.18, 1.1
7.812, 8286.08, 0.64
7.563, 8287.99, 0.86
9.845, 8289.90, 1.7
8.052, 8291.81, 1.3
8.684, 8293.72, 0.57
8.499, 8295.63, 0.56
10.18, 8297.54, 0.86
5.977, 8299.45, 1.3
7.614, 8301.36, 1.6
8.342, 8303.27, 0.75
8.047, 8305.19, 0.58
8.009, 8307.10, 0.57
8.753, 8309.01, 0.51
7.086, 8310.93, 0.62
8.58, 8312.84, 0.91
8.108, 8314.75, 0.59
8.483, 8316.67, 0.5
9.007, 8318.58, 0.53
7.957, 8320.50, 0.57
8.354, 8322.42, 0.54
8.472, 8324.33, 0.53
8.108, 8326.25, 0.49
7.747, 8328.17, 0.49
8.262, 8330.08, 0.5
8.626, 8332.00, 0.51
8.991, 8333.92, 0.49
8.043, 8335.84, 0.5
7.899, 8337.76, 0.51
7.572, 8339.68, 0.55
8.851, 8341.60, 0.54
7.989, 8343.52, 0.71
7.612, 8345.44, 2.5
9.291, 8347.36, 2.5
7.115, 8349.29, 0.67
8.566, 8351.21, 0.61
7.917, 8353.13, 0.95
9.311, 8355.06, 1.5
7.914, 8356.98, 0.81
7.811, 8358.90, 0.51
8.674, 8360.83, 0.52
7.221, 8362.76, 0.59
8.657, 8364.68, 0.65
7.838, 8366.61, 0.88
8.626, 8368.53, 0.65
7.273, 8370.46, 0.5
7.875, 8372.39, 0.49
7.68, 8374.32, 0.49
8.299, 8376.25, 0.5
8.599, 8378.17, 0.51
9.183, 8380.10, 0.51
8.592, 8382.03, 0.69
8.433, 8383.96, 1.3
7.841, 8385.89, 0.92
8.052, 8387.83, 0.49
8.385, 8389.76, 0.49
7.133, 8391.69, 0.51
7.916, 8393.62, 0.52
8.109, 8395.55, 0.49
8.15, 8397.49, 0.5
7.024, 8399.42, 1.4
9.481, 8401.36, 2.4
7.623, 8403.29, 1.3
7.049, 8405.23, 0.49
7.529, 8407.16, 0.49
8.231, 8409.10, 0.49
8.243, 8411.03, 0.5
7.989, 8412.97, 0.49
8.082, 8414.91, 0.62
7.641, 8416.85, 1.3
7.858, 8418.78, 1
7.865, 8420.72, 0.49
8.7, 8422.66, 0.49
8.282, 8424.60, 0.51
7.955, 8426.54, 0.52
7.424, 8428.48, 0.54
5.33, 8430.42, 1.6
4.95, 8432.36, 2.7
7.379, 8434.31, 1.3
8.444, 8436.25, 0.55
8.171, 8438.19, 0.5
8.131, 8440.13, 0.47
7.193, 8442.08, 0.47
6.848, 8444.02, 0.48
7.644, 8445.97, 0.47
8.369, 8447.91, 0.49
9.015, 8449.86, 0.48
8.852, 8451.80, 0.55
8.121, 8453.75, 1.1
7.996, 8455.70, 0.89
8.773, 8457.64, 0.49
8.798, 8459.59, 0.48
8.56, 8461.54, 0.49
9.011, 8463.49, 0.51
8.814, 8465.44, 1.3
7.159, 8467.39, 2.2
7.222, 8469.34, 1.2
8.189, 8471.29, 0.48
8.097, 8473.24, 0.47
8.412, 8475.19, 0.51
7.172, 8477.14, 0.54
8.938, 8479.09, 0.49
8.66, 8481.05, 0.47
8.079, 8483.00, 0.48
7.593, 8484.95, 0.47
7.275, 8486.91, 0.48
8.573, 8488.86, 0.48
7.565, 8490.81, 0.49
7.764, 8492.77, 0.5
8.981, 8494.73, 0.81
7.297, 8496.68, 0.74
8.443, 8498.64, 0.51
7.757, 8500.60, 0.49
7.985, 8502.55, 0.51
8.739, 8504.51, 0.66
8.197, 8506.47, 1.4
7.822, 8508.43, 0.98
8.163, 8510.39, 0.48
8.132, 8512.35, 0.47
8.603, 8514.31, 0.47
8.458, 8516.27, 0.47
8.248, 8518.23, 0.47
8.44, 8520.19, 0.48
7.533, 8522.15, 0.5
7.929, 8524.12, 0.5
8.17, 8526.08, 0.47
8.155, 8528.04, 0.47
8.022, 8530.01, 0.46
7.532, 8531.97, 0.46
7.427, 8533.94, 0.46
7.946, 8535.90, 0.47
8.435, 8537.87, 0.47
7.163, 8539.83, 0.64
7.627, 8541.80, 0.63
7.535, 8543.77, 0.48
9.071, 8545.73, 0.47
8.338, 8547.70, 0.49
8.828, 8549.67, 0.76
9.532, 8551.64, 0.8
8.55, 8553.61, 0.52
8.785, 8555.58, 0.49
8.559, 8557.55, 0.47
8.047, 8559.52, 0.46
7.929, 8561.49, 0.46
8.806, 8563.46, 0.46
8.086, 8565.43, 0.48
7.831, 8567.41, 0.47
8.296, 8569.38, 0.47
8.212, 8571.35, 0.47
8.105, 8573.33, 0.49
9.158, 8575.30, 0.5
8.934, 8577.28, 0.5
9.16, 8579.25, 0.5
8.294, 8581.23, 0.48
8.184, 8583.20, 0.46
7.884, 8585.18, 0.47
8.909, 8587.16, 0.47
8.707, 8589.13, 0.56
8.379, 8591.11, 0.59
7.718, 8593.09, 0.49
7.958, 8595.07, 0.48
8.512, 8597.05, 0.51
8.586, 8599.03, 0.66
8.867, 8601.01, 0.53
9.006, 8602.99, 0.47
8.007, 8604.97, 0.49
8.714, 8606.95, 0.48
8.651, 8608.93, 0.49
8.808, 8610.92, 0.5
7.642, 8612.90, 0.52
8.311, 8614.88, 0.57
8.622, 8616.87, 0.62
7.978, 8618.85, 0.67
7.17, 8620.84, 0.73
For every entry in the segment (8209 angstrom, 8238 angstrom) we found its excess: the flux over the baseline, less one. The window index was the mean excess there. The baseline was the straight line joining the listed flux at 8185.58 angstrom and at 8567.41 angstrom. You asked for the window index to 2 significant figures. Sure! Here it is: 0.041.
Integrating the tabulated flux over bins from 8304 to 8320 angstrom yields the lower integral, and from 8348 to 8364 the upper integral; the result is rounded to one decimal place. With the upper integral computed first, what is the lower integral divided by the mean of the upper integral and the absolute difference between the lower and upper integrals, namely 2.0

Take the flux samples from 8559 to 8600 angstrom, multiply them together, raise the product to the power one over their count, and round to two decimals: 8.36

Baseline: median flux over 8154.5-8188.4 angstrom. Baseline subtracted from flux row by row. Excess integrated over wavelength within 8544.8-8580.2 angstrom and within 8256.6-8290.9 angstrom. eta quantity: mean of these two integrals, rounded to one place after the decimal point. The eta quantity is -7.7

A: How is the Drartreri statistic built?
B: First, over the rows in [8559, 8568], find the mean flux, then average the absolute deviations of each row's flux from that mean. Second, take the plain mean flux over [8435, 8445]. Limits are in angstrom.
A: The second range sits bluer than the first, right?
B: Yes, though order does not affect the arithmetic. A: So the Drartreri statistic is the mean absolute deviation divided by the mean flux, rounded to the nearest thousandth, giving 0.034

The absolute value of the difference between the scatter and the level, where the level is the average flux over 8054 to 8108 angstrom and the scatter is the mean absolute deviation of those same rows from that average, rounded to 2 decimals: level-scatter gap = 7.98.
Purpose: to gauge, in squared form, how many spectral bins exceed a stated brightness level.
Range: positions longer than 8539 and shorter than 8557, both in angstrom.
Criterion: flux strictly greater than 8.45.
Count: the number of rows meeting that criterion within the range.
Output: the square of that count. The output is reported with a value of 25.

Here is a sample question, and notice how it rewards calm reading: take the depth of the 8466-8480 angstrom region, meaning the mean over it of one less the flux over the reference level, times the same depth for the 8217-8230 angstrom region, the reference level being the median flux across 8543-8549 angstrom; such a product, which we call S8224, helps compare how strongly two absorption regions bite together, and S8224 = -0.0018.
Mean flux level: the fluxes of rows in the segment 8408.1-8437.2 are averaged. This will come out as 7.62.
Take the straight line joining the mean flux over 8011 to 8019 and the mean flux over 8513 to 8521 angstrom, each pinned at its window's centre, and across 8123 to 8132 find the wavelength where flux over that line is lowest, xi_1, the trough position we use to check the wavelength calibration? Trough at 8125.49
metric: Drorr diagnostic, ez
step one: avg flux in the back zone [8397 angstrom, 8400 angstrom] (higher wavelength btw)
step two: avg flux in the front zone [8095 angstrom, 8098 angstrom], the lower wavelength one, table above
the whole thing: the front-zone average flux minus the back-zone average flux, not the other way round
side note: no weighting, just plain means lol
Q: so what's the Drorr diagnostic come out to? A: 1.5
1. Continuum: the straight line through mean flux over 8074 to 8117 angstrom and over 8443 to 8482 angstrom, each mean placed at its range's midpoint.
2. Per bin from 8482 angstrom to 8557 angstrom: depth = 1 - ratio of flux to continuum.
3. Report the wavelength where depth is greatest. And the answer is 8539.83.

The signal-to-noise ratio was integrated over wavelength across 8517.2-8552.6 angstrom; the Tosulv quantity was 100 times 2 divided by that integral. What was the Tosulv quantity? 0.36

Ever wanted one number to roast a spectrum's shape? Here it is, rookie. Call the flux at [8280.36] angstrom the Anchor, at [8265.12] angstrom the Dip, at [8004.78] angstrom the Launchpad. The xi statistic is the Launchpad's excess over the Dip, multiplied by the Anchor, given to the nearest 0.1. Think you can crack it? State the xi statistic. 8.5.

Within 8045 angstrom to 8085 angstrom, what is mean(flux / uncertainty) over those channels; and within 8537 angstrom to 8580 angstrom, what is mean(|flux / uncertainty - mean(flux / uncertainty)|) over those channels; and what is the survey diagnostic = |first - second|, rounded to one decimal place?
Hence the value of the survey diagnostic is 12.8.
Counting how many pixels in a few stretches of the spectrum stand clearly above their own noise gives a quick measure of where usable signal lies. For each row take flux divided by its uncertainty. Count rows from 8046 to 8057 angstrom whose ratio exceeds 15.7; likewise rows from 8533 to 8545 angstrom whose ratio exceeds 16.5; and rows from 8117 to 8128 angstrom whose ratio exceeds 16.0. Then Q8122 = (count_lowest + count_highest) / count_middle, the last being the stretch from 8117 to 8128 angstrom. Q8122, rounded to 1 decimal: 1.7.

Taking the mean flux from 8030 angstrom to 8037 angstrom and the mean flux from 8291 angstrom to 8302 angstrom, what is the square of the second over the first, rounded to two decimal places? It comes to 1.09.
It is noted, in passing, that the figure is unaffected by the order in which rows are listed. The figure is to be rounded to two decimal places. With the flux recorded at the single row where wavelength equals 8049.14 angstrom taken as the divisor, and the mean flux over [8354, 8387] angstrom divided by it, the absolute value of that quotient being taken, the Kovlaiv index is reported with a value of 0.95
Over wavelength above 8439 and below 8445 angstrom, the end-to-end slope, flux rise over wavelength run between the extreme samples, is -0.3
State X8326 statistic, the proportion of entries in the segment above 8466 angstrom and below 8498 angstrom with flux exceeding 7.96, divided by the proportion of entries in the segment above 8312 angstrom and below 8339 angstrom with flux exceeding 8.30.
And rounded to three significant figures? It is 1.00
